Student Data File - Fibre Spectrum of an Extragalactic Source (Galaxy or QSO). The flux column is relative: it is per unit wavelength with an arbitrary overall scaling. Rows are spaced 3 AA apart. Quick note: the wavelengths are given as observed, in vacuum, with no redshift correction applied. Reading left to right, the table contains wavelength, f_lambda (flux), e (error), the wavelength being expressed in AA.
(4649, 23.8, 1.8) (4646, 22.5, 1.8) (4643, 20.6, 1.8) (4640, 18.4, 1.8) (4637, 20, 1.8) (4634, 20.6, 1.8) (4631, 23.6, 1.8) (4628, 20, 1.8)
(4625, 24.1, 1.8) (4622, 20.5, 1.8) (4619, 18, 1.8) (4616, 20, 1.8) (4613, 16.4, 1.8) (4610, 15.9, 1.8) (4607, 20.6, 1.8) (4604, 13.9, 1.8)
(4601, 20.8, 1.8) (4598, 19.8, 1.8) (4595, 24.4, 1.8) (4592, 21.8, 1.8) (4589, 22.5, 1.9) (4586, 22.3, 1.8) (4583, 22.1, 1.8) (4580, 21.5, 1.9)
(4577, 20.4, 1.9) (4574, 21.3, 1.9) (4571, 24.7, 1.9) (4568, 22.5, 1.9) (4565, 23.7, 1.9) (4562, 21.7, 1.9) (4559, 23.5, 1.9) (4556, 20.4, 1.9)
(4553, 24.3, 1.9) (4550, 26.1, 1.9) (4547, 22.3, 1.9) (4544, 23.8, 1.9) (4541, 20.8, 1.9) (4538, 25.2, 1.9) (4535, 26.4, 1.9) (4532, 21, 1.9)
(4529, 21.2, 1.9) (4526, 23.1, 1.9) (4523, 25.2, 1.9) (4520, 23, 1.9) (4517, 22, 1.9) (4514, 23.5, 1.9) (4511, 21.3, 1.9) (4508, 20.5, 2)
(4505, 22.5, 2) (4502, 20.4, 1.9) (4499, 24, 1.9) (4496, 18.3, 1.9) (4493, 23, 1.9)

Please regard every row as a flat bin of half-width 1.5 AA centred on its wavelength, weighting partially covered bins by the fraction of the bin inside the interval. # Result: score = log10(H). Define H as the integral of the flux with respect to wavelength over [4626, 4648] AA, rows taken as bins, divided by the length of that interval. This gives 1.32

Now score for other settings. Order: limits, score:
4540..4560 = 1.36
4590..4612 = 1.29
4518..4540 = 1.37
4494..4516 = 1.33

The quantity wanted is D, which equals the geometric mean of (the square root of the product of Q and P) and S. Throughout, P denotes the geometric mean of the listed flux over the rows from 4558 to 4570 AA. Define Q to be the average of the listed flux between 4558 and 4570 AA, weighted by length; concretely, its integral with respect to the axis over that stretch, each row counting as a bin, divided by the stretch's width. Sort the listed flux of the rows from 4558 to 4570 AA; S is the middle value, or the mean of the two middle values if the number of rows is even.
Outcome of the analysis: 22.9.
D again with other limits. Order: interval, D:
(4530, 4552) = 23.7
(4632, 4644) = 20.1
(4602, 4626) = 18.8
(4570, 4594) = 22.0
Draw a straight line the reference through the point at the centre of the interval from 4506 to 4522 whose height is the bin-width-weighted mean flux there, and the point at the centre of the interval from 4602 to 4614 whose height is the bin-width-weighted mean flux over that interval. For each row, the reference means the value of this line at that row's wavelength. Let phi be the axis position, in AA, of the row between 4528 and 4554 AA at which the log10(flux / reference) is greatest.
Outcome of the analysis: 4550 AA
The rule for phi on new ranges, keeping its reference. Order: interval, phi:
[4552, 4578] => 4571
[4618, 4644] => 4631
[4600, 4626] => 4625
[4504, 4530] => 4523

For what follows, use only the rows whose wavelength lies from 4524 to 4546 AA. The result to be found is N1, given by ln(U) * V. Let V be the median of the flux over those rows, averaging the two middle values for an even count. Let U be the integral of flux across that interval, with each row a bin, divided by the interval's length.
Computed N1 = 73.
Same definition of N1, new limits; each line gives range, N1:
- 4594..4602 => 64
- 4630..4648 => 63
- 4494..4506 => 66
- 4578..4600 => 68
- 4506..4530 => 70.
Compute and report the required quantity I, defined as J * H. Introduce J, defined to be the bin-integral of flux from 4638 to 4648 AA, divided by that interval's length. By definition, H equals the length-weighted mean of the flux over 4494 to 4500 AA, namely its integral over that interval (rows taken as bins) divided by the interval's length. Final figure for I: 435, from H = 21.1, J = 20.6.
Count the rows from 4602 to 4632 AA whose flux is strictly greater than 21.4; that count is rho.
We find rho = 2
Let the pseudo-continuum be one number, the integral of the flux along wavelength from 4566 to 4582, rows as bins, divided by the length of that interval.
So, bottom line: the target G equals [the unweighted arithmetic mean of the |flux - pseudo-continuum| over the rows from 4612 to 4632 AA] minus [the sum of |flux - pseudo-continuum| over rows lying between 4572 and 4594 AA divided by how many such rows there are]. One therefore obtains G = 2.2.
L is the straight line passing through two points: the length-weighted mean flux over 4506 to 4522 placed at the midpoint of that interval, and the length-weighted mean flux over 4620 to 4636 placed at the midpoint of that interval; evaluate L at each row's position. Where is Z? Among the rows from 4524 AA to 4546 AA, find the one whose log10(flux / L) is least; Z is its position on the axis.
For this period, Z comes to 4541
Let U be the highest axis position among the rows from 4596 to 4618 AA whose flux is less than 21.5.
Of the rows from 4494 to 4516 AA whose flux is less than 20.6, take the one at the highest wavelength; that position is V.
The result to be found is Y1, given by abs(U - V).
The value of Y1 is 108 AA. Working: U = 4616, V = 4508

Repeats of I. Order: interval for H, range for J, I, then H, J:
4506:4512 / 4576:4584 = 448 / 21.0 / 21.3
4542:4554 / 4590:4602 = 522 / 24.0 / 21.8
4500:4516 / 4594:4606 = 425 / 21.7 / 19.6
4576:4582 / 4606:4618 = 382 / 21.1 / 18.1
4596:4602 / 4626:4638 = 437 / 20.6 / 21.2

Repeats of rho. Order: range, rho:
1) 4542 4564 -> 6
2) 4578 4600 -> 6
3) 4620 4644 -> 2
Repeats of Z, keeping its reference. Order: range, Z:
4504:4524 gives 4508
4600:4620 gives 4604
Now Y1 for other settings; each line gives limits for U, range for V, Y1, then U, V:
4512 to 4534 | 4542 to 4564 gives 24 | 4532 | 4556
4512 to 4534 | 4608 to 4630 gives 96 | 4532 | 4628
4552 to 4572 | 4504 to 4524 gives 48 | 4556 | 4508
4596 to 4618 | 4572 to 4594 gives 39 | 4616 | 4577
